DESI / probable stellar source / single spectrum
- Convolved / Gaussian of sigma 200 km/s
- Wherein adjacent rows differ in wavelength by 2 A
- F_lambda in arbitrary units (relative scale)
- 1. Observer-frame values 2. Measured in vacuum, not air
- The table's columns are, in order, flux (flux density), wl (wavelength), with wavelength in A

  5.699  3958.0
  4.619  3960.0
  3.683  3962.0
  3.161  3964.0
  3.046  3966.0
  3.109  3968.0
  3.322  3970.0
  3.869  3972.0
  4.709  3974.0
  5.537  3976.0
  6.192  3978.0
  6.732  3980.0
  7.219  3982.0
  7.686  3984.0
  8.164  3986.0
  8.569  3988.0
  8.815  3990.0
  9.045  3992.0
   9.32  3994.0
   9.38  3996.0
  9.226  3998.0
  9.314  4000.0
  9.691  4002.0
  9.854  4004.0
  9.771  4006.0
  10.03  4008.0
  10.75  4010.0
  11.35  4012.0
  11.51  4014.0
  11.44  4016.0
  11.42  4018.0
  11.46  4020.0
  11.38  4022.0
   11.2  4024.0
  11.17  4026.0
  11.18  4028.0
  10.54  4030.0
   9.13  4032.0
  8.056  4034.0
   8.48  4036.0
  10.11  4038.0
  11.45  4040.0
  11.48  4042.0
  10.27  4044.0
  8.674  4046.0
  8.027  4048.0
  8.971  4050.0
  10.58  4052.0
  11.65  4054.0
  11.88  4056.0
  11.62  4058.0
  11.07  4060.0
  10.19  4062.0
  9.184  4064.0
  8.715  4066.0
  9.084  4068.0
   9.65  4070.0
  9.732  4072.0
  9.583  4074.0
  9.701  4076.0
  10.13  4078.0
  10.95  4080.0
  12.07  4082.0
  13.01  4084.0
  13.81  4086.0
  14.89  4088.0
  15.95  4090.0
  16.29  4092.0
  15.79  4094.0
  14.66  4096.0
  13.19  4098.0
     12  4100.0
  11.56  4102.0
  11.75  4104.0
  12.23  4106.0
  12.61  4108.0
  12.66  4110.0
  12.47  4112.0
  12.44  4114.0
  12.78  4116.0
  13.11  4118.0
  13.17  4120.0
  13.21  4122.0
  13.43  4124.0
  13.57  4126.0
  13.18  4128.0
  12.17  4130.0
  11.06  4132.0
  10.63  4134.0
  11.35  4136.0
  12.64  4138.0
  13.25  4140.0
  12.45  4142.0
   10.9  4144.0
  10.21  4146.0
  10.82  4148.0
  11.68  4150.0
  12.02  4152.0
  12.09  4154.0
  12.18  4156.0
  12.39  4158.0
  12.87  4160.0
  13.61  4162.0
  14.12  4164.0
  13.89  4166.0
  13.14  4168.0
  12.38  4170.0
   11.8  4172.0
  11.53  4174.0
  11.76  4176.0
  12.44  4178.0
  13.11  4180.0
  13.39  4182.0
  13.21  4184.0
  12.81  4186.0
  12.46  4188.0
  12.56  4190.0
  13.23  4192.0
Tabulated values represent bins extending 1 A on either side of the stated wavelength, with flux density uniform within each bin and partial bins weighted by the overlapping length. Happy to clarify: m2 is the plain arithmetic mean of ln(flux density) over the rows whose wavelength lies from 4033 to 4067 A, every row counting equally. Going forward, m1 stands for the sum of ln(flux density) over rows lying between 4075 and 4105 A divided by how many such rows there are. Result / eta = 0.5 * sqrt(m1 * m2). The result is 1.21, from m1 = 2.56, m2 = 2.30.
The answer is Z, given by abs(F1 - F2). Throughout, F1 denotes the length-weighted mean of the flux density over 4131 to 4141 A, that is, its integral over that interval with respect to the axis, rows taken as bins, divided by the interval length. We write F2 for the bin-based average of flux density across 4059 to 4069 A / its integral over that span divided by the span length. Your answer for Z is 2.1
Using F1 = 12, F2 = 9.6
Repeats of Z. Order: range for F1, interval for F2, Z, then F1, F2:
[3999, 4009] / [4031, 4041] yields 0.3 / 10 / 9.4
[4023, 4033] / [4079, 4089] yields 2.3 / 11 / 12.9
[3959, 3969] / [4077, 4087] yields 8.5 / 4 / 12.0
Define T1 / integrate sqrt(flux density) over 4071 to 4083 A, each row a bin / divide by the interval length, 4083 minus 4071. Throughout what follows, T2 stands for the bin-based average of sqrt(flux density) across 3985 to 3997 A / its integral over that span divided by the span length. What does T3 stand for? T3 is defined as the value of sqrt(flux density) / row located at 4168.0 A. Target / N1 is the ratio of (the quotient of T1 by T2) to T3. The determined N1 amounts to 0.298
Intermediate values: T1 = 3.22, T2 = 2.98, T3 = 3.62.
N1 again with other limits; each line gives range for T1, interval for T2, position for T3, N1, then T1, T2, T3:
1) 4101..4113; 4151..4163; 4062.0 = 0.309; 3.49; 3.54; 3.19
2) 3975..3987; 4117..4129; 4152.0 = 0.208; 2.63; 3.64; 3.47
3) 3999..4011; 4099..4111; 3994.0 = 0.296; 3.15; 3.48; 3.05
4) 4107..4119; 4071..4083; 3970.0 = 0.607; 3.56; 3.22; 1.82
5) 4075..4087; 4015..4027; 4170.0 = 0.287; 3.40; 3.37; 3.52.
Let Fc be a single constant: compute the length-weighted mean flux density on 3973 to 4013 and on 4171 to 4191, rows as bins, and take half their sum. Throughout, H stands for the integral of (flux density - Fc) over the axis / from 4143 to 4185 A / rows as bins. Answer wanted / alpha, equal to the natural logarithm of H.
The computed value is 4.3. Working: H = 77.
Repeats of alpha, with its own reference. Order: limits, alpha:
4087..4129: 4.8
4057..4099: 4.0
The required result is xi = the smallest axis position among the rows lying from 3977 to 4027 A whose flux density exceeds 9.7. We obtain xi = 4004.0 A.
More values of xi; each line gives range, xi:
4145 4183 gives 4146.0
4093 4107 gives 4094.0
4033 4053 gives 4038.0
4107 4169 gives 4108.0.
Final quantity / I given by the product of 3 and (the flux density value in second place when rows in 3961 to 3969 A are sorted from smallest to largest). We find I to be 9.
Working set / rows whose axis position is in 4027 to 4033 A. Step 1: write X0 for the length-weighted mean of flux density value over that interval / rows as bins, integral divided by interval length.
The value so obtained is 10.3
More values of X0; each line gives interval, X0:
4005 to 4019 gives 10.9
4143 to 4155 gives 11.3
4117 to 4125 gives 13.2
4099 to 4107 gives 11.9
